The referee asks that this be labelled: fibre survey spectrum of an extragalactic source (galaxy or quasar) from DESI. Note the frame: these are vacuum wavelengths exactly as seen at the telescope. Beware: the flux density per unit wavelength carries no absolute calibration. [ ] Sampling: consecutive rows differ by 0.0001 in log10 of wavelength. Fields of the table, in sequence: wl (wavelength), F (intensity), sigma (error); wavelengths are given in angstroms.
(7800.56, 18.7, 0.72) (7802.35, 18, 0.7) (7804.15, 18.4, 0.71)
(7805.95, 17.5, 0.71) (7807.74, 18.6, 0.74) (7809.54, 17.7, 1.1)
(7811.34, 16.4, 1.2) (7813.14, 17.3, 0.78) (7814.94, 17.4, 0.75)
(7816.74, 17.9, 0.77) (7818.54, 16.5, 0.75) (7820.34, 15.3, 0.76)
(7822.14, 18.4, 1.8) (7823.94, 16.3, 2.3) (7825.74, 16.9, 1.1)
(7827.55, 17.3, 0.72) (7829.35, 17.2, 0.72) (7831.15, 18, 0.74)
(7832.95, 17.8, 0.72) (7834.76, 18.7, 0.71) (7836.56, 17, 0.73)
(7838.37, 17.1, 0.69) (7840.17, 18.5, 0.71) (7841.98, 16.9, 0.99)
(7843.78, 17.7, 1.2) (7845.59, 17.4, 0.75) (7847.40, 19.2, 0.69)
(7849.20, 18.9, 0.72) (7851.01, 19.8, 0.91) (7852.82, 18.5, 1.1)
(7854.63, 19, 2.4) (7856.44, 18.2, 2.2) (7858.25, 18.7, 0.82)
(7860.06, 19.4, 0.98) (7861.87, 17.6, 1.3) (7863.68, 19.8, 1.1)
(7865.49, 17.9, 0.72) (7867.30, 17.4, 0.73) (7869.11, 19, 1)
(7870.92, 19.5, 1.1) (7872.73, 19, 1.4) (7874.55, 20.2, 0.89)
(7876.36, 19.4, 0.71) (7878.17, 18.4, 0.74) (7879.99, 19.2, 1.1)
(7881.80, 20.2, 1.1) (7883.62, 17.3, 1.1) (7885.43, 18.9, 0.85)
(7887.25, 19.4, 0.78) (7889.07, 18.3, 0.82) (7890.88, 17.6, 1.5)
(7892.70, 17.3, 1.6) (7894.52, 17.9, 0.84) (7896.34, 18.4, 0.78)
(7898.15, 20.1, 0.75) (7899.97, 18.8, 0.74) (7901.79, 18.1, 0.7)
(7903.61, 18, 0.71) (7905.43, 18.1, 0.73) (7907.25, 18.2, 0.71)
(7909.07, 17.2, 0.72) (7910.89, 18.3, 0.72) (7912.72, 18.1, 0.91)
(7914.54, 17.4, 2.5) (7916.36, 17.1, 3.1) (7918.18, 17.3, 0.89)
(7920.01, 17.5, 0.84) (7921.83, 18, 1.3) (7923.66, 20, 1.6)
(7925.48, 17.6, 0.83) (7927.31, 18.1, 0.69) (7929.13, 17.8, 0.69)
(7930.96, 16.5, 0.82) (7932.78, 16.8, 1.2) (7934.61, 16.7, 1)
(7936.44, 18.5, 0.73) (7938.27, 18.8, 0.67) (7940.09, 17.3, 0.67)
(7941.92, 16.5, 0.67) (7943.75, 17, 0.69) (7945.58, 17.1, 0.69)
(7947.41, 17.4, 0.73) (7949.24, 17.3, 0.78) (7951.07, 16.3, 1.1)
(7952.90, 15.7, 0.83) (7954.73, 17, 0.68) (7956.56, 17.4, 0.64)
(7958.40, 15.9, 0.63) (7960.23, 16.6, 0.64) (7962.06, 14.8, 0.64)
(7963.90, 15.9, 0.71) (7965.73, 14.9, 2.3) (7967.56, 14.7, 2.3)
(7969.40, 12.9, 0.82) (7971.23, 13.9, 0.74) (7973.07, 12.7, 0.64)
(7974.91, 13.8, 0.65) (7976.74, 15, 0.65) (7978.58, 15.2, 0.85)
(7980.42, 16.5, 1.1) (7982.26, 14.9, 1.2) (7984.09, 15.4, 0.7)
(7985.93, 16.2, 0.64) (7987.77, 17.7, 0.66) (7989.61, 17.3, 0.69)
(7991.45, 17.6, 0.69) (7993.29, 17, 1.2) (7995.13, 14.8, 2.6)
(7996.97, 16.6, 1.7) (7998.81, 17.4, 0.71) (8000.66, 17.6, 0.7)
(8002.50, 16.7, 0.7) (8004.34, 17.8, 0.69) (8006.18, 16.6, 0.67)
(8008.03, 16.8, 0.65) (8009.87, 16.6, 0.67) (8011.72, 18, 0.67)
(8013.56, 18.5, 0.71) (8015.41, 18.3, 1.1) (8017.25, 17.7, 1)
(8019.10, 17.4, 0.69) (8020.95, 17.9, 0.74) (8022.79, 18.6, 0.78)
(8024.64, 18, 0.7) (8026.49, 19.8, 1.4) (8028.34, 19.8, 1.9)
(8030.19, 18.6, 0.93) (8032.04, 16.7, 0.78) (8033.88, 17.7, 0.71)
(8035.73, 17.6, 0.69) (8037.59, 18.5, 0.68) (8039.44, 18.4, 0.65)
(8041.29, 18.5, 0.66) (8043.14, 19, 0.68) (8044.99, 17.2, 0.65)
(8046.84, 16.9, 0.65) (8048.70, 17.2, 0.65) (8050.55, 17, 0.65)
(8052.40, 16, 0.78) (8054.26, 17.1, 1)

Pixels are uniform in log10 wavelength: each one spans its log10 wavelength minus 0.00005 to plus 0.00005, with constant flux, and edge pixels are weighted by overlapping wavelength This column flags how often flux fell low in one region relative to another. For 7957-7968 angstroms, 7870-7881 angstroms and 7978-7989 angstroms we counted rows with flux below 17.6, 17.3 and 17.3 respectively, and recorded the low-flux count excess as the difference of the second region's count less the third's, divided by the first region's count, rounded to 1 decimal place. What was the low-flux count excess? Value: -0.8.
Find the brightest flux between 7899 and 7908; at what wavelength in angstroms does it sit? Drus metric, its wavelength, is 7899.97 angstroms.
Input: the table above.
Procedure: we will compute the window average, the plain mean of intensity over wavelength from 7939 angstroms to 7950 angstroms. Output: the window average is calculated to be 17.1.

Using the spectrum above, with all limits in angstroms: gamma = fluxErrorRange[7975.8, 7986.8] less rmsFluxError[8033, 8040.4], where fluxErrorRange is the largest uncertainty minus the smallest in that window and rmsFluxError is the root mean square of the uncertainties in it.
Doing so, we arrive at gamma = -0.12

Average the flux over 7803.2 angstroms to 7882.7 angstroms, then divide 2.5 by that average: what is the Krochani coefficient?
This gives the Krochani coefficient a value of 0.138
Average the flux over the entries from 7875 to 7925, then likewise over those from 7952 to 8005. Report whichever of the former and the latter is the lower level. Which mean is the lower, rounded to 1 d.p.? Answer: 15.9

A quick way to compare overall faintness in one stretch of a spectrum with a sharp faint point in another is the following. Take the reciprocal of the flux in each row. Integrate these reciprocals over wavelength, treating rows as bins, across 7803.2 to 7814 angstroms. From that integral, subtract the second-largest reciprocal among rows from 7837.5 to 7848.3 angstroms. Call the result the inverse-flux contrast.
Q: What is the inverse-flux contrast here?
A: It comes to 0.554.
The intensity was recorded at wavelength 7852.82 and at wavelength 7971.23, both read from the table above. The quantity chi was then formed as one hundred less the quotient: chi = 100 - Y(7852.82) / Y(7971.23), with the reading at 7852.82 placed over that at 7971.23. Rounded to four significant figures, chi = 98.67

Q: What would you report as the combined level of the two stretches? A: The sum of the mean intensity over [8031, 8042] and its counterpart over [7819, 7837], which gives 35.2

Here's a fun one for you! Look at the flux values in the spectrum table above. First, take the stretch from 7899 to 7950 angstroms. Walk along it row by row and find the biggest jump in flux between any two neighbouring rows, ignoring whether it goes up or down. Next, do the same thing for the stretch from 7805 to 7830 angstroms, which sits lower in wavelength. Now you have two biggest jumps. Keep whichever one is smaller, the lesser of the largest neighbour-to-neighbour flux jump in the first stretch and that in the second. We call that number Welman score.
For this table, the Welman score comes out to 2.40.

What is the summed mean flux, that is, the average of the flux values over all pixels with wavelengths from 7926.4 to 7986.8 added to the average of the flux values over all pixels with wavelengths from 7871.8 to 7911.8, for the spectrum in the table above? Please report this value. 34.7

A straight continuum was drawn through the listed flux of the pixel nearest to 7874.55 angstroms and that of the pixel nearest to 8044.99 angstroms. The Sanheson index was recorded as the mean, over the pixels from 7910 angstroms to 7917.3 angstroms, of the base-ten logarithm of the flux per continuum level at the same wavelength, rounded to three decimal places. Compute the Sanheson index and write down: -0.042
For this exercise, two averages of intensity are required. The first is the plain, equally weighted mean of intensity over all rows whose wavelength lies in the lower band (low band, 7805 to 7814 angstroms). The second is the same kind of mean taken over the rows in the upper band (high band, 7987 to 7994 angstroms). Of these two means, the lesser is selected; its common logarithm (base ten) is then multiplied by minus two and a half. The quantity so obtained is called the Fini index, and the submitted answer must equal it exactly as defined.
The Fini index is -3.10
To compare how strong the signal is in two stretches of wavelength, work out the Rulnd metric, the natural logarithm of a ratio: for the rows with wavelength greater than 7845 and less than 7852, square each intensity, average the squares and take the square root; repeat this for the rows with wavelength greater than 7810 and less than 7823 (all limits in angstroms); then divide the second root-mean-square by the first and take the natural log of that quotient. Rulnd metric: -0.10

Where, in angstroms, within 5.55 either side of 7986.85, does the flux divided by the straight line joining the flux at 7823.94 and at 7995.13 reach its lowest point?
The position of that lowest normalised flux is 7982.26 angstroms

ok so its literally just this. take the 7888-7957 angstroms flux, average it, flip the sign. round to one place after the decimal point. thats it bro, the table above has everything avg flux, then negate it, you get -17.7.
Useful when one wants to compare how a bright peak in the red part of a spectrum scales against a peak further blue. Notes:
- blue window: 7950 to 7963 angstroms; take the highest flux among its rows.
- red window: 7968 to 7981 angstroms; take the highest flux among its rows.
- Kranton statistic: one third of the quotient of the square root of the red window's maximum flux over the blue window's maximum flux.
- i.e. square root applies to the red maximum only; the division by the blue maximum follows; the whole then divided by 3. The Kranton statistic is 0.078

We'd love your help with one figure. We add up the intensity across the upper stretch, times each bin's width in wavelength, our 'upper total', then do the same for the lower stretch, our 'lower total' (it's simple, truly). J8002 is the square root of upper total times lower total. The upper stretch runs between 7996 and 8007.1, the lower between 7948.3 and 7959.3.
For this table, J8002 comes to 186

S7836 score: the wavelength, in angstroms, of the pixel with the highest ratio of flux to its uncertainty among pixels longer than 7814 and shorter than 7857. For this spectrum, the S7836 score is 7847.40 angstroms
